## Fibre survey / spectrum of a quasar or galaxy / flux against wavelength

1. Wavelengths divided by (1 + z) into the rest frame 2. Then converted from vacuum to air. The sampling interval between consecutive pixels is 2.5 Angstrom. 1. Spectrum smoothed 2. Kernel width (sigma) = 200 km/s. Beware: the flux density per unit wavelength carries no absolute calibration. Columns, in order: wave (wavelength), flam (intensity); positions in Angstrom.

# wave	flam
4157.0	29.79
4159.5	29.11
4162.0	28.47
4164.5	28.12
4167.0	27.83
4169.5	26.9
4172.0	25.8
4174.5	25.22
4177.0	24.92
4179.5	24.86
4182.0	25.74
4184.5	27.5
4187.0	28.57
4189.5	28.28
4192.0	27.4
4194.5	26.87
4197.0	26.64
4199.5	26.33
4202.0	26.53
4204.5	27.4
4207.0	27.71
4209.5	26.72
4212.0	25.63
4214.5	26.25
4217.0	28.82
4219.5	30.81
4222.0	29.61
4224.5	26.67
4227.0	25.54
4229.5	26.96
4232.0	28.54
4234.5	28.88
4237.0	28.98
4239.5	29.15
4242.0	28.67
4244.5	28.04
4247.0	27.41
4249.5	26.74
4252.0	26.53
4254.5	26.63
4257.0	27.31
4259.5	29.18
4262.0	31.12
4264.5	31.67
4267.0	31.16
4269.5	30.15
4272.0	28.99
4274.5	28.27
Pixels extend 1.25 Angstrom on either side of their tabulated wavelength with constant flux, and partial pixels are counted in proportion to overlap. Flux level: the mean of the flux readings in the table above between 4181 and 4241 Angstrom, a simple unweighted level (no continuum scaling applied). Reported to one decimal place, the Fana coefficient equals 27.6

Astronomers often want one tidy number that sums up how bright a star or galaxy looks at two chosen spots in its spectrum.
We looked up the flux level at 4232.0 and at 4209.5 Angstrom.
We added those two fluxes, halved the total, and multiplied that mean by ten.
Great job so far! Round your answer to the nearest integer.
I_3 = 276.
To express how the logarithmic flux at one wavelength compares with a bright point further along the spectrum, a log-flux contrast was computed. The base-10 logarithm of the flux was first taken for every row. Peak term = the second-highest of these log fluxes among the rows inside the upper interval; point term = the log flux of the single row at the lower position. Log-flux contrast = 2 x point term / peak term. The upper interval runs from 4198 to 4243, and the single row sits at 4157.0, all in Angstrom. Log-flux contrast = 2.00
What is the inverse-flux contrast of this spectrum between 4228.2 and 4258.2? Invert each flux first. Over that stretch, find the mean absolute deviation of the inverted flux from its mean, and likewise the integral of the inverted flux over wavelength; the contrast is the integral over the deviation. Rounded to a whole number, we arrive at 938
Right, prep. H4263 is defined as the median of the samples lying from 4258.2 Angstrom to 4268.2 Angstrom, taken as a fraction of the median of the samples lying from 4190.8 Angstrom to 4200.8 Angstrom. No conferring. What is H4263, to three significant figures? 1.16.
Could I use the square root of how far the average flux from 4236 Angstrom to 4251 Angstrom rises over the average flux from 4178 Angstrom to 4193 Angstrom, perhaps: 1.05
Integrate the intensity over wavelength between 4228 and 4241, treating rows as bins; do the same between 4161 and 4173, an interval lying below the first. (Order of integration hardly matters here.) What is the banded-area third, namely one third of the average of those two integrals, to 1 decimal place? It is 116.5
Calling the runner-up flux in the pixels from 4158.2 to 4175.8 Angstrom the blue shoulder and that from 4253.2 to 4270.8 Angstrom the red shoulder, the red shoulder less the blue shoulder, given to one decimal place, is 2.7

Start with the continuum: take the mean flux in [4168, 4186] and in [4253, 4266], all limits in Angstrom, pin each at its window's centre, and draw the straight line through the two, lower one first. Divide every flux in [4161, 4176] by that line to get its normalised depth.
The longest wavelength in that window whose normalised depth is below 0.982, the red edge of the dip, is 4174.5 Angstrom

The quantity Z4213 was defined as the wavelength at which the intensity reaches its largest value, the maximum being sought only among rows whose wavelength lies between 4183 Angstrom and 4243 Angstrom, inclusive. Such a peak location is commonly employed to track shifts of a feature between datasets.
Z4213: 4219.5 Angstrom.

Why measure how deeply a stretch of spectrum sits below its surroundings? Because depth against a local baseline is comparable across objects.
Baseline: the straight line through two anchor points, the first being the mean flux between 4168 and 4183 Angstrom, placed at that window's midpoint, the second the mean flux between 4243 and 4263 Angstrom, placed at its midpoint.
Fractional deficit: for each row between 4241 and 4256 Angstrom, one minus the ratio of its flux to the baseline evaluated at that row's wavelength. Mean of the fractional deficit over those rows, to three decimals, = 0.014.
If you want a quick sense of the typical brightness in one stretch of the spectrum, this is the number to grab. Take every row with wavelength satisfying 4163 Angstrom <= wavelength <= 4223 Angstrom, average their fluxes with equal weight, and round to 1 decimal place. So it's 27.1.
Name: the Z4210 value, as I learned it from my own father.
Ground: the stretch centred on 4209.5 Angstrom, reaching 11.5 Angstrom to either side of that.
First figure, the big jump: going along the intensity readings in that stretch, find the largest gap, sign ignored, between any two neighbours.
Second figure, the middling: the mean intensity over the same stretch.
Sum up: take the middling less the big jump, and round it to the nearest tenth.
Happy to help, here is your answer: 24.8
